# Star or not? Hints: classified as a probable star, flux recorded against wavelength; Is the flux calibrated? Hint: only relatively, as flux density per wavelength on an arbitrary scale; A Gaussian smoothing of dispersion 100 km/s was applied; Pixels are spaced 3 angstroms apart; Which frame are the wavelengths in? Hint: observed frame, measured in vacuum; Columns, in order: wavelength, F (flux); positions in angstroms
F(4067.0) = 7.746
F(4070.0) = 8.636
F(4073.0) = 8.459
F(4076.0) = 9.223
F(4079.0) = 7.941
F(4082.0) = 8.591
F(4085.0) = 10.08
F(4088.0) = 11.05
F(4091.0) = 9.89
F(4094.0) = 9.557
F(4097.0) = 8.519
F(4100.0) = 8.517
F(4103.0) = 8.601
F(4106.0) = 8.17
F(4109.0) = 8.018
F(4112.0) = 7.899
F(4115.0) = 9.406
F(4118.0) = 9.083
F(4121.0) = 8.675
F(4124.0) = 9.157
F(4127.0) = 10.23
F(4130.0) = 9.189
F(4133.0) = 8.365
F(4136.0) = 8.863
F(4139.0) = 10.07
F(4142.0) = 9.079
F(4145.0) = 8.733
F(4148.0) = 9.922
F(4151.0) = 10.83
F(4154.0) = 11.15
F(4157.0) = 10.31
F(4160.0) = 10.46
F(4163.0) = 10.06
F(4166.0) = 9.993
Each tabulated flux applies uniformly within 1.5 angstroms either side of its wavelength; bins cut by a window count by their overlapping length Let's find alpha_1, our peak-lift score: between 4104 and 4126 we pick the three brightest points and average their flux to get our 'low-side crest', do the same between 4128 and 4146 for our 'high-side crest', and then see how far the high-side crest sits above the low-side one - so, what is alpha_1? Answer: 0.2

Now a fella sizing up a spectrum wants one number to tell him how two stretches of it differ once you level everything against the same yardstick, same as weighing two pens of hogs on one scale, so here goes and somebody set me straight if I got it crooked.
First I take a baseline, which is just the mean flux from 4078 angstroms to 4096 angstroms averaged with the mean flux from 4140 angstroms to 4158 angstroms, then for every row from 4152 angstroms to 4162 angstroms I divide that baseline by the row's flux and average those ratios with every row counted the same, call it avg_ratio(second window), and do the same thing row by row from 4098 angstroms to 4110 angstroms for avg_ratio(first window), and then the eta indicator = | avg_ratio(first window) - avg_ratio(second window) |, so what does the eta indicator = 0.25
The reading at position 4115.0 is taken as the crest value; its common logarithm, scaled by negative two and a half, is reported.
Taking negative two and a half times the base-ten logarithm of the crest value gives -2.43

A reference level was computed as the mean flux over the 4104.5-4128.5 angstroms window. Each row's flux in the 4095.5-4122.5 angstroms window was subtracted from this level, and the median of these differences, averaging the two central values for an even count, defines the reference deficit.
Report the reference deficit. 0.3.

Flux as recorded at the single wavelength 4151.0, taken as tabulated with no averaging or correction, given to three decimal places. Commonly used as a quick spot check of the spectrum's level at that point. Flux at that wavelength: 10.830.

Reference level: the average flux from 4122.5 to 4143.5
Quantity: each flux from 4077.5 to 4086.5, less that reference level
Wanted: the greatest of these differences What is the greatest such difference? 0.80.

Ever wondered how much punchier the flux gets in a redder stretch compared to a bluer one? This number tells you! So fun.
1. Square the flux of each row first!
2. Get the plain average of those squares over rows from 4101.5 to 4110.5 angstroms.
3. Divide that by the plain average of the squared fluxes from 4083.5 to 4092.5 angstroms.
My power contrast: 0.64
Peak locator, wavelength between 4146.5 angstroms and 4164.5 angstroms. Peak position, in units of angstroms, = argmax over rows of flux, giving 4154.0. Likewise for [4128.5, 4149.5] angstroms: 4139.0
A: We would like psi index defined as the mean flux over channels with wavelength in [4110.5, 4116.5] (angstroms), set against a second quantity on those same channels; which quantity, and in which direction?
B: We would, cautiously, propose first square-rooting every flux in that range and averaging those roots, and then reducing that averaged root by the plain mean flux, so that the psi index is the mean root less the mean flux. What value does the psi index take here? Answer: -5.7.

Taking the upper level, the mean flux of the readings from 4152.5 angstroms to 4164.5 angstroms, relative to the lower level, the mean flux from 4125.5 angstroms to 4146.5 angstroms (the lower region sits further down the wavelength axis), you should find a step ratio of 1.14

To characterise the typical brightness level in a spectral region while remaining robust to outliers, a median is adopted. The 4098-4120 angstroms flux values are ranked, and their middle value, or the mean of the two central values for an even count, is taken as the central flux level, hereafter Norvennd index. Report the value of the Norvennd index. 8.5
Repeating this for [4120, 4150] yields 9.1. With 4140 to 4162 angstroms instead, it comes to 10.3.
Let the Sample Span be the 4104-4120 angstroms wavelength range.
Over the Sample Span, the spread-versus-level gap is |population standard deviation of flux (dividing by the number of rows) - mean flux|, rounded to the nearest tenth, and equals 7.9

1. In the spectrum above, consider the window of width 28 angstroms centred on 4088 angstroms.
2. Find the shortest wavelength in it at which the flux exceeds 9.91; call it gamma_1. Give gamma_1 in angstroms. 4085.0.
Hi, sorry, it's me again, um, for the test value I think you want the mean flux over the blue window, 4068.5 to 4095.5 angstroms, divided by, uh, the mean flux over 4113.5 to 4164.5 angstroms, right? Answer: 0.963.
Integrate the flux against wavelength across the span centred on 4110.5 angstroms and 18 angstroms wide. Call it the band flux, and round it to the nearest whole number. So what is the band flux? 154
